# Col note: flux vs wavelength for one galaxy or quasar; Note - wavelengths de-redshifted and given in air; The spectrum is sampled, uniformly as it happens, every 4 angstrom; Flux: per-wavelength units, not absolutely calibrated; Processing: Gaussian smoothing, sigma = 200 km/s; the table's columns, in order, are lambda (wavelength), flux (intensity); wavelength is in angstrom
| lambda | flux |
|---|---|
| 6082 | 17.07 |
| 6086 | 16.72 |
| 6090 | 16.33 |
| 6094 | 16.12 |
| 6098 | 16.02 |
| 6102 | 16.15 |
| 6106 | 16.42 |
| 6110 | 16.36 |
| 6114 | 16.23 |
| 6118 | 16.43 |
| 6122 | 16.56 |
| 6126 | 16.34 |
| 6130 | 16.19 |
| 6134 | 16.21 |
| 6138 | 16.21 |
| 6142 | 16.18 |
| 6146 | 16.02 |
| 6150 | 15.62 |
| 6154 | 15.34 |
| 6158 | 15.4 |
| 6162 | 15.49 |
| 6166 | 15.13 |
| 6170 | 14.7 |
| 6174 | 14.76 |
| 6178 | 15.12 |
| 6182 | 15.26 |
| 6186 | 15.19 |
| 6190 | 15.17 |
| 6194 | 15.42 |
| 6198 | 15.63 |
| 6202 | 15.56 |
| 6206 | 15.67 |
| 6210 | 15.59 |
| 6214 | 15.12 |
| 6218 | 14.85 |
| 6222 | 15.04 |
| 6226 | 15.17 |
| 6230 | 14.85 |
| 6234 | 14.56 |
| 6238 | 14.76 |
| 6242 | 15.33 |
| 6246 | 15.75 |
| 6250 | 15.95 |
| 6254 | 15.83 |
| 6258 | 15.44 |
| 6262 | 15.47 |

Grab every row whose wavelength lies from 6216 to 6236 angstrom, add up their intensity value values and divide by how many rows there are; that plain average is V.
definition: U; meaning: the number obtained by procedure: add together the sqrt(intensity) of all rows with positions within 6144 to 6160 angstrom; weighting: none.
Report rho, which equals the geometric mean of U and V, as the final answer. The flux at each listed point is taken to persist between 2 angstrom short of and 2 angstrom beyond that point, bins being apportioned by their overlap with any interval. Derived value 15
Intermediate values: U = 16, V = 14.9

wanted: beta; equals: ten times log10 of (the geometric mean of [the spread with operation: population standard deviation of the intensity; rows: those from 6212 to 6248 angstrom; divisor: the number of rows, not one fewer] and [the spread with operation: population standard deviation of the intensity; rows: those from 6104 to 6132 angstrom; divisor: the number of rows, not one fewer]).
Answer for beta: -7.1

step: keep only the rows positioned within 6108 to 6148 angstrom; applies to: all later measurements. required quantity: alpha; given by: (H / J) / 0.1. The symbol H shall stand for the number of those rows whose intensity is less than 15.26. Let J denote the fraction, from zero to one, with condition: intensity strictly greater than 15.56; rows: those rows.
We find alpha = 0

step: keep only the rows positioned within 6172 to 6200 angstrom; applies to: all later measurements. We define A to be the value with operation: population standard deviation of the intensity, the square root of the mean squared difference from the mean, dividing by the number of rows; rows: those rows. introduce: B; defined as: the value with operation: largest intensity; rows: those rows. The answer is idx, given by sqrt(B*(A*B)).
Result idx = 7.8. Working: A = 0.25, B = 15.63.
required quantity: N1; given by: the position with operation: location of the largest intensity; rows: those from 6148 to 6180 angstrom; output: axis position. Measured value 6150 angstrom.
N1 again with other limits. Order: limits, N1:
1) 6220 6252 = 6250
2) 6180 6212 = 6206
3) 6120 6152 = 6122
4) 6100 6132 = 6122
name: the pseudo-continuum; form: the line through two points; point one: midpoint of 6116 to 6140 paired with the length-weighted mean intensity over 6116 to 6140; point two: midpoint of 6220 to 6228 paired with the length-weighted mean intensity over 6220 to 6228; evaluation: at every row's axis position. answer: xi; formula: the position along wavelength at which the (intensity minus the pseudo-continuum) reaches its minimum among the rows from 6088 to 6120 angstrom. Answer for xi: 6098 angstrom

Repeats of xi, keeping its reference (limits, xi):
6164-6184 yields 6170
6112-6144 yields 6114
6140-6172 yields 6170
